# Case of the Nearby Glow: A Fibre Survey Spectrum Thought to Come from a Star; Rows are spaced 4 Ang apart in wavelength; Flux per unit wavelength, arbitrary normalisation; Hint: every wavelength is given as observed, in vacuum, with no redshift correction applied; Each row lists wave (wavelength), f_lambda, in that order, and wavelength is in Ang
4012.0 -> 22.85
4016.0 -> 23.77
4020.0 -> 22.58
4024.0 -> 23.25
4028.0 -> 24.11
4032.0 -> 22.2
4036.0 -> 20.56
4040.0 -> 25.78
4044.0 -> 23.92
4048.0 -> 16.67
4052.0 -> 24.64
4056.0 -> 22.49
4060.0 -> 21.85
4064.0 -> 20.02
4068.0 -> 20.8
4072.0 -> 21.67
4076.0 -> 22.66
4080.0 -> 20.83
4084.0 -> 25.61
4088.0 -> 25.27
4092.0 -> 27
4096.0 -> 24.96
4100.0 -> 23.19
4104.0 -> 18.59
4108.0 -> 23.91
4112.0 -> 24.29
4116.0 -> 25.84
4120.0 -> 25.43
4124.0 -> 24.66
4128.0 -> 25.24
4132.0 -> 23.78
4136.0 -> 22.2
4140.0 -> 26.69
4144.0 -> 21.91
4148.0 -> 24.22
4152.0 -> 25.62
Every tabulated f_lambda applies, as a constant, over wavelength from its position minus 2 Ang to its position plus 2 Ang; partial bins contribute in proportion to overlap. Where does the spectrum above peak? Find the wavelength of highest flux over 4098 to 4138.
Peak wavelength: 4116.0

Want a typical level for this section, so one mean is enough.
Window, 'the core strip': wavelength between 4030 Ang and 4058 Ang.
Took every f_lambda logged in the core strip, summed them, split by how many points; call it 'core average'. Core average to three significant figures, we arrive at 22.3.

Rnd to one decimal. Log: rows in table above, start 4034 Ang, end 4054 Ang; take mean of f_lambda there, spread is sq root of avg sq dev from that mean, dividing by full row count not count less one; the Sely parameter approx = 3.3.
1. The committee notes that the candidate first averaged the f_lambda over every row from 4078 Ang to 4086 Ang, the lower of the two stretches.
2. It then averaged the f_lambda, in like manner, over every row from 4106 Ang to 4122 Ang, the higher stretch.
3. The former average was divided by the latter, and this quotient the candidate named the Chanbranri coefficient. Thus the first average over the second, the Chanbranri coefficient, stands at 0.93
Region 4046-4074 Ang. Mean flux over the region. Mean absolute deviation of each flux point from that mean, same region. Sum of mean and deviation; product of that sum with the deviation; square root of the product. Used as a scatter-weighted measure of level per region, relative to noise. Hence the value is 6.26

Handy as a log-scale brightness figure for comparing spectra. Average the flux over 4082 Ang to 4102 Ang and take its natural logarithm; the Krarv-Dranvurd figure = 3.23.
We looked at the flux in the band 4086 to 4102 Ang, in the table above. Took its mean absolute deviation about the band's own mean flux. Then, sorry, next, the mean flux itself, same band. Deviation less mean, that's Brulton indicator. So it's -24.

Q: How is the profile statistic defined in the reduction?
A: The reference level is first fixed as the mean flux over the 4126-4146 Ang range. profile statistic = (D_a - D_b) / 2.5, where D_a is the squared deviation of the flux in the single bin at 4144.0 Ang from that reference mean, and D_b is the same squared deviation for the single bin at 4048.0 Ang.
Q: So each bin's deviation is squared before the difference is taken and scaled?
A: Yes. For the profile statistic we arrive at -20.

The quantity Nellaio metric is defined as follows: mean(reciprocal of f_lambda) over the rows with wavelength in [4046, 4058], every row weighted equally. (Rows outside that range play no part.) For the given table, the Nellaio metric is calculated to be 0.048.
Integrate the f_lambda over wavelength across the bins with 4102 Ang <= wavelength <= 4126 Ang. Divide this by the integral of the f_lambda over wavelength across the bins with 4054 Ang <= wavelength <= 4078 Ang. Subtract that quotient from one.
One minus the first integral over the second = -0.10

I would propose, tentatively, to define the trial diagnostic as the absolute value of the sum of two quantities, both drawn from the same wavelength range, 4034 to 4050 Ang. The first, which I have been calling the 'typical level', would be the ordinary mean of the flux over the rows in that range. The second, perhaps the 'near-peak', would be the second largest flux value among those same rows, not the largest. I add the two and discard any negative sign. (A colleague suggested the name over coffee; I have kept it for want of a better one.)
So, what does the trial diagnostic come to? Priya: 45.7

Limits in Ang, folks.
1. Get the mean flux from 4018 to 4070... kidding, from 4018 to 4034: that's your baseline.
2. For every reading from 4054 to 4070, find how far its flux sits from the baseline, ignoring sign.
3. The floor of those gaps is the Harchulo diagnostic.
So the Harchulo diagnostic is 0.5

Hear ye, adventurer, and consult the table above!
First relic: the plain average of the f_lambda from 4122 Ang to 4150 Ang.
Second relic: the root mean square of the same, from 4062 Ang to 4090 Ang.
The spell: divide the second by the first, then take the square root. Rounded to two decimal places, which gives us 0.97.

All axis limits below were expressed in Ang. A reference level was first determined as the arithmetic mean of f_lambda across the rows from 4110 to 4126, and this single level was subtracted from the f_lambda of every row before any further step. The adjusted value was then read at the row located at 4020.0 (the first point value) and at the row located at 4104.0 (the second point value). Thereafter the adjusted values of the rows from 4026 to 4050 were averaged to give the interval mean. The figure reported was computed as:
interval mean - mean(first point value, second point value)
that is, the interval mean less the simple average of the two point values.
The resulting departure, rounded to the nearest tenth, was 1.6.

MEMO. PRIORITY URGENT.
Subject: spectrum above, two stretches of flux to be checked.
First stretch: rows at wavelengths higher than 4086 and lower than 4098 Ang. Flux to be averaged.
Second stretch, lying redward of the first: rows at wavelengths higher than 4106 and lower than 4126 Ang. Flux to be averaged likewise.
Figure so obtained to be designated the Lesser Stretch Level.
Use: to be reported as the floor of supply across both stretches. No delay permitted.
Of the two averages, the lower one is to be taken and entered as 24.8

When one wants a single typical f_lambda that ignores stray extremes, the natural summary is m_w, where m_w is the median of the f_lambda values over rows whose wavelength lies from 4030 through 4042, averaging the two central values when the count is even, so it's 22.2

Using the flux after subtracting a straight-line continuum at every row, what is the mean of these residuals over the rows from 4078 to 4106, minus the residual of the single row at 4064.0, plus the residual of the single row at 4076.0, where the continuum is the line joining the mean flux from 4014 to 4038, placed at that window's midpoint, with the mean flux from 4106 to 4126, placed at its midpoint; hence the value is 2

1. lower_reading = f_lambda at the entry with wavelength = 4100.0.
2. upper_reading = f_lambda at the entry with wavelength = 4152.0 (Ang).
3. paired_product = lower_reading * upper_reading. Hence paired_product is 594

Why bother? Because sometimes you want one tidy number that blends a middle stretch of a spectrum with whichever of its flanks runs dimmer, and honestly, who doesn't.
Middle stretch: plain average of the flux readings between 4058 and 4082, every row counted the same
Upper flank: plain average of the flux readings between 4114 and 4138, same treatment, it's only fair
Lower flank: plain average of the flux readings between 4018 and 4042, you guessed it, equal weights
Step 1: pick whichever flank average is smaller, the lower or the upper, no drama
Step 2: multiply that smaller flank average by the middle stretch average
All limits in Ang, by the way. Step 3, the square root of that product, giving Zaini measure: 22.2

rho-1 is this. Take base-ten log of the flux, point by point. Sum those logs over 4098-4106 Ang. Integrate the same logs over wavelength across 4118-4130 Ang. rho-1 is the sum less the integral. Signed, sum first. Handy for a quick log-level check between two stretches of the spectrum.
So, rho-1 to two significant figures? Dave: -14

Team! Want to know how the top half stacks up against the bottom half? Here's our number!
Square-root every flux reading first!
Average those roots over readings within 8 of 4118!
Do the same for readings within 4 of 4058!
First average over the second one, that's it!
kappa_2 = 1.06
